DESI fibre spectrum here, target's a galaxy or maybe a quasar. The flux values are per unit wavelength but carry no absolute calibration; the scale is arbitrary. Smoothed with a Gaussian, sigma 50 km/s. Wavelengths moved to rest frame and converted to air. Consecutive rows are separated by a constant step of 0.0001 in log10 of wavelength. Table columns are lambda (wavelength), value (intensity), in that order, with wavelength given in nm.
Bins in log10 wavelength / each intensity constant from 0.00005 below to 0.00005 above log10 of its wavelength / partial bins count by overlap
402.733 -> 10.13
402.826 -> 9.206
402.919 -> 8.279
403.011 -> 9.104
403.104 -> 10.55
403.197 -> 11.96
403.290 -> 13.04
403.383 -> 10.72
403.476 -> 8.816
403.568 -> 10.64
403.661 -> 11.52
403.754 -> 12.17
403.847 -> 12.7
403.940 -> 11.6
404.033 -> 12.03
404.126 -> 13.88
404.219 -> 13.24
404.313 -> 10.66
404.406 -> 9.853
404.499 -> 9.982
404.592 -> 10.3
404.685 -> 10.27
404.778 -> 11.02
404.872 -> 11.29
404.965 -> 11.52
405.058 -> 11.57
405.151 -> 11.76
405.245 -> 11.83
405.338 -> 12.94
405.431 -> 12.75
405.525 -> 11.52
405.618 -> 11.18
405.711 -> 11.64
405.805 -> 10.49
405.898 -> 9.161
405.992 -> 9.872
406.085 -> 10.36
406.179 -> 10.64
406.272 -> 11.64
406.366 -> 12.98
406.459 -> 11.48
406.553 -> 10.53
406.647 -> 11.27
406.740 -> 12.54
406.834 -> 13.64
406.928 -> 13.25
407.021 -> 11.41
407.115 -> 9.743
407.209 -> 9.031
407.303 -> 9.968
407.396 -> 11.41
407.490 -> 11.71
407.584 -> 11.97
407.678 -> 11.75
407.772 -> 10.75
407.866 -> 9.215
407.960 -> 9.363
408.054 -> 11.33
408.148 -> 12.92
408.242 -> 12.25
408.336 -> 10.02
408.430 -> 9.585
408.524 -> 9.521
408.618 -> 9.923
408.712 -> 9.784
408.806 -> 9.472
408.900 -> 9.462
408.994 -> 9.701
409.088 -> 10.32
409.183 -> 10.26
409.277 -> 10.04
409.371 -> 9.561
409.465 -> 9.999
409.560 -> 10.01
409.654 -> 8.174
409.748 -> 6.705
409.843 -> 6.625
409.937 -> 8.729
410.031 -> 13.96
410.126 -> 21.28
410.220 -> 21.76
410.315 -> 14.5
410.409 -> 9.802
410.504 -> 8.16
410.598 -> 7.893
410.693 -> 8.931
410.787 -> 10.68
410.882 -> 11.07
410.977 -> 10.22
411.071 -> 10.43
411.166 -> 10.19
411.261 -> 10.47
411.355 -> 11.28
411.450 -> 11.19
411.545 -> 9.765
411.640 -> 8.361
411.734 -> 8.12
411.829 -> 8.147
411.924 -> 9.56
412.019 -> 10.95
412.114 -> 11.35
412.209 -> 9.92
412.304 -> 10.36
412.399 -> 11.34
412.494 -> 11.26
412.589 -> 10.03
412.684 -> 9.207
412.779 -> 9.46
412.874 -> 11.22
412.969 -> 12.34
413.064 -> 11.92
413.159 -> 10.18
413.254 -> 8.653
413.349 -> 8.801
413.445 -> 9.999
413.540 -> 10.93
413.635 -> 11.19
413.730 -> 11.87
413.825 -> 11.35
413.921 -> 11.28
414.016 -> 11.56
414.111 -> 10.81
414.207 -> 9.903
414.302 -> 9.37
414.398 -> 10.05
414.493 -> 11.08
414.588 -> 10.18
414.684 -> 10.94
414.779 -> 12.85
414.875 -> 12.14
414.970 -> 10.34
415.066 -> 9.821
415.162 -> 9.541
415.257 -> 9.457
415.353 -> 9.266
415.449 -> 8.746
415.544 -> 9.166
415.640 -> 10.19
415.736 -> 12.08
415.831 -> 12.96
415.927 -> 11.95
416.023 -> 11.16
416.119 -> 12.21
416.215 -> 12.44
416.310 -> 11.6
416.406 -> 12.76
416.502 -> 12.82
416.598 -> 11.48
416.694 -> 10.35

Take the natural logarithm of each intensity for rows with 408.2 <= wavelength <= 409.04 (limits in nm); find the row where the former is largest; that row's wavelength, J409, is 408.242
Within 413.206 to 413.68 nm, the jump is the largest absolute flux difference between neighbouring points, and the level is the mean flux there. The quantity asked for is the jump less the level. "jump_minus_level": -8.7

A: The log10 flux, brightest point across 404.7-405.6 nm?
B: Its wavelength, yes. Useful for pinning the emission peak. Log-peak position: 405.338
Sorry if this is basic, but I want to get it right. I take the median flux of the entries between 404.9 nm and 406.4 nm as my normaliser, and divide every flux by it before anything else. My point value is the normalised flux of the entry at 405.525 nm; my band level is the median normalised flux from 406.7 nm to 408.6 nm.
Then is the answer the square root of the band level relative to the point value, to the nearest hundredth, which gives 0.99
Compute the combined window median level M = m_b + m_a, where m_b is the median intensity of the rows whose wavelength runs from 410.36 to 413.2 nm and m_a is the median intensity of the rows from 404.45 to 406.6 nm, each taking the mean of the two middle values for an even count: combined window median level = 21.5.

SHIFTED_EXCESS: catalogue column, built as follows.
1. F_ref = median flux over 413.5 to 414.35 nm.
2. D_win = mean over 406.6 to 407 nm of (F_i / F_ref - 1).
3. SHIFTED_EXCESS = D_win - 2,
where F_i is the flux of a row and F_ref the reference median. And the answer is -1.87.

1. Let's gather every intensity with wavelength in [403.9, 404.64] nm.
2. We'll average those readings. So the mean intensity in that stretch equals 11.4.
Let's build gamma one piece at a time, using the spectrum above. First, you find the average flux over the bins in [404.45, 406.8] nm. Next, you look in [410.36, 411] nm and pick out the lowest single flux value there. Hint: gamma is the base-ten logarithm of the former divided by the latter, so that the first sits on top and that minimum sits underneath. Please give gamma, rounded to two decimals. 0.15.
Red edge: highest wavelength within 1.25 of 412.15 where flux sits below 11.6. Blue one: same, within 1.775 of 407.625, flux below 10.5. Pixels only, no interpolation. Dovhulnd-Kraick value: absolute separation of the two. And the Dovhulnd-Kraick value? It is 3.98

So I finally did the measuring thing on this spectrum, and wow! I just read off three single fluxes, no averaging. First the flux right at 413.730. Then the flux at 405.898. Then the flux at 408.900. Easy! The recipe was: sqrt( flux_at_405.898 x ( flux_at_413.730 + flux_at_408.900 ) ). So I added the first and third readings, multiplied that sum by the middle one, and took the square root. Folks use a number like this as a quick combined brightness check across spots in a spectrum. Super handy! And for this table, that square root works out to 14.0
